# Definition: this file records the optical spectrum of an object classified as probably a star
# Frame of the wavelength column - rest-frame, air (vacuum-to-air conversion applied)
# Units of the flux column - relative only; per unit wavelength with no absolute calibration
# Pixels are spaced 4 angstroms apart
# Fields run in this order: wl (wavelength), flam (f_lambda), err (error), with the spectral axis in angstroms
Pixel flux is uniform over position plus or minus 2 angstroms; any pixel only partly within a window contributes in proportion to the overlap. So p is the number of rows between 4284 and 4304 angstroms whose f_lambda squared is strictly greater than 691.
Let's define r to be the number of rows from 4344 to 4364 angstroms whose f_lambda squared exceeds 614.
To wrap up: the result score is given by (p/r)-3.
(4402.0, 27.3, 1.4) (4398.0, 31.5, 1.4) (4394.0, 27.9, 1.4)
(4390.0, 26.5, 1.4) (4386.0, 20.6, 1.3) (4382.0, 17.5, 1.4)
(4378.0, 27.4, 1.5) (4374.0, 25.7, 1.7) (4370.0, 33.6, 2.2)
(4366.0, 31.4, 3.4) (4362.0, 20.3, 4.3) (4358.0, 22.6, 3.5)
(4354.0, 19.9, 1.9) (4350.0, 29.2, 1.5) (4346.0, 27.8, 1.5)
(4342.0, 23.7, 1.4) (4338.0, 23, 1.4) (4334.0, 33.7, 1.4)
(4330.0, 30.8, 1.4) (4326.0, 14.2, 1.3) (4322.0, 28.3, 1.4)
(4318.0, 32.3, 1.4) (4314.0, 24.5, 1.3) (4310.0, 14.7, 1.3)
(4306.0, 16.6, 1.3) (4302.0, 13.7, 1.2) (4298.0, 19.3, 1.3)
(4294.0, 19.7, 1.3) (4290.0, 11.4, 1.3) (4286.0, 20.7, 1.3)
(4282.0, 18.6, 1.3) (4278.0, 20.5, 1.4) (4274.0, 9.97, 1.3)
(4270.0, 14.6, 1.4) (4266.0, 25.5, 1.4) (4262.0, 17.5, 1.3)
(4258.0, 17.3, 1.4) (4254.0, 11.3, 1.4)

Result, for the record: -3.0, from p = 0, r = 2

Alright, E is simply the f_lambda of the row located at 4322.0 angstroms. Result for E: 28.3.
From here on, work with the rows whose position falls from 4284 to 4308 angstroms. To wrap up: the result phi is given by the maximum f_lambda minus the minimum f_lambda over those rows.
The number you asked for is 9.3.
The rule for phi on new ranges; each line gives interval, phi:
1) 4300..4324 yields 18.6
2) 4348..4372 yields 13.7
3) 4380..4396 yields 10.4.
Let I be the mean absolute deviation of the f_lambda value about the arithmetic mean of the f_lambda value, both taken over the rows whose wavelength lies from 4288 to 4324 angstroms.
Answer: 5.5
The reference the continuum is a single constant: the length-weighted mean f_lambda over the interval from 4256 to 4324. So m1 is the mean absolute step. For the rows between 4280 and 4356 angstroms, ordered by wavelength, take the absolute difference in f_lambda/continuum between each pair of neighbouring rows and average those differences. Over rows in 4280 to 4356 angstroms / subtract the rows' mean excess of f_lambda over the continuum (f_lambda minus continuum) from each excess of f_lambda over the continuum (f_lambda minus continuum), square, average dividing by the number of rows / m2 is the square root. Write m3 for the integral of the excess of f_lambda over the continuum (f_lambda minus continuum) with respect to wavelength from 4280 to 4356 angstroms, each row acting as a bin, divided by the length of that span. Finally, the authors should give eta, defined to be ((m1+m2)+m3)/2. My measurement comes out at 5.0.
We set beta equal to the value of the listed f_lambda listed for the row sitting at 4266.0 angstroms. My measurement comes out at 25.5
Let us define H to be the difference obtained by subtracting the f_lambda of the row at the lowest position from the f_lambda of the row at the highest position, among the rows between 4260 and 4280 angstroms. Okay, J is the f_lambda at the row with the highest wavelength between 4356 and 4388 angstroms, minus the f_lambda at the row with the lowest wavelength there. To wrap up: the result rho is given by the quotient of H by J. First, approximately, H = 3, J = -2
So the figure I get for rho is -1.5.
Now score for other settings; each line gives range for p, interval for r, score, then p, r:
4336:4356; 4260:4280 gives -1.0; 2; 1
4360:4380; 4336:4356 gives -1.5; 3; 2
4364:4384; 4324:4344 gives -1.5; 3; 2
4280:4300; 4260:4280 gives -3.0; 0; 1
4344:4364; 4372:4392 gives -2.3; 2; 3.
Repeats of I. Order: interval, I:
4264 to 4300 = 3.9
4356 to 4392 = 4.3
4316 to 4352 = 4.5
